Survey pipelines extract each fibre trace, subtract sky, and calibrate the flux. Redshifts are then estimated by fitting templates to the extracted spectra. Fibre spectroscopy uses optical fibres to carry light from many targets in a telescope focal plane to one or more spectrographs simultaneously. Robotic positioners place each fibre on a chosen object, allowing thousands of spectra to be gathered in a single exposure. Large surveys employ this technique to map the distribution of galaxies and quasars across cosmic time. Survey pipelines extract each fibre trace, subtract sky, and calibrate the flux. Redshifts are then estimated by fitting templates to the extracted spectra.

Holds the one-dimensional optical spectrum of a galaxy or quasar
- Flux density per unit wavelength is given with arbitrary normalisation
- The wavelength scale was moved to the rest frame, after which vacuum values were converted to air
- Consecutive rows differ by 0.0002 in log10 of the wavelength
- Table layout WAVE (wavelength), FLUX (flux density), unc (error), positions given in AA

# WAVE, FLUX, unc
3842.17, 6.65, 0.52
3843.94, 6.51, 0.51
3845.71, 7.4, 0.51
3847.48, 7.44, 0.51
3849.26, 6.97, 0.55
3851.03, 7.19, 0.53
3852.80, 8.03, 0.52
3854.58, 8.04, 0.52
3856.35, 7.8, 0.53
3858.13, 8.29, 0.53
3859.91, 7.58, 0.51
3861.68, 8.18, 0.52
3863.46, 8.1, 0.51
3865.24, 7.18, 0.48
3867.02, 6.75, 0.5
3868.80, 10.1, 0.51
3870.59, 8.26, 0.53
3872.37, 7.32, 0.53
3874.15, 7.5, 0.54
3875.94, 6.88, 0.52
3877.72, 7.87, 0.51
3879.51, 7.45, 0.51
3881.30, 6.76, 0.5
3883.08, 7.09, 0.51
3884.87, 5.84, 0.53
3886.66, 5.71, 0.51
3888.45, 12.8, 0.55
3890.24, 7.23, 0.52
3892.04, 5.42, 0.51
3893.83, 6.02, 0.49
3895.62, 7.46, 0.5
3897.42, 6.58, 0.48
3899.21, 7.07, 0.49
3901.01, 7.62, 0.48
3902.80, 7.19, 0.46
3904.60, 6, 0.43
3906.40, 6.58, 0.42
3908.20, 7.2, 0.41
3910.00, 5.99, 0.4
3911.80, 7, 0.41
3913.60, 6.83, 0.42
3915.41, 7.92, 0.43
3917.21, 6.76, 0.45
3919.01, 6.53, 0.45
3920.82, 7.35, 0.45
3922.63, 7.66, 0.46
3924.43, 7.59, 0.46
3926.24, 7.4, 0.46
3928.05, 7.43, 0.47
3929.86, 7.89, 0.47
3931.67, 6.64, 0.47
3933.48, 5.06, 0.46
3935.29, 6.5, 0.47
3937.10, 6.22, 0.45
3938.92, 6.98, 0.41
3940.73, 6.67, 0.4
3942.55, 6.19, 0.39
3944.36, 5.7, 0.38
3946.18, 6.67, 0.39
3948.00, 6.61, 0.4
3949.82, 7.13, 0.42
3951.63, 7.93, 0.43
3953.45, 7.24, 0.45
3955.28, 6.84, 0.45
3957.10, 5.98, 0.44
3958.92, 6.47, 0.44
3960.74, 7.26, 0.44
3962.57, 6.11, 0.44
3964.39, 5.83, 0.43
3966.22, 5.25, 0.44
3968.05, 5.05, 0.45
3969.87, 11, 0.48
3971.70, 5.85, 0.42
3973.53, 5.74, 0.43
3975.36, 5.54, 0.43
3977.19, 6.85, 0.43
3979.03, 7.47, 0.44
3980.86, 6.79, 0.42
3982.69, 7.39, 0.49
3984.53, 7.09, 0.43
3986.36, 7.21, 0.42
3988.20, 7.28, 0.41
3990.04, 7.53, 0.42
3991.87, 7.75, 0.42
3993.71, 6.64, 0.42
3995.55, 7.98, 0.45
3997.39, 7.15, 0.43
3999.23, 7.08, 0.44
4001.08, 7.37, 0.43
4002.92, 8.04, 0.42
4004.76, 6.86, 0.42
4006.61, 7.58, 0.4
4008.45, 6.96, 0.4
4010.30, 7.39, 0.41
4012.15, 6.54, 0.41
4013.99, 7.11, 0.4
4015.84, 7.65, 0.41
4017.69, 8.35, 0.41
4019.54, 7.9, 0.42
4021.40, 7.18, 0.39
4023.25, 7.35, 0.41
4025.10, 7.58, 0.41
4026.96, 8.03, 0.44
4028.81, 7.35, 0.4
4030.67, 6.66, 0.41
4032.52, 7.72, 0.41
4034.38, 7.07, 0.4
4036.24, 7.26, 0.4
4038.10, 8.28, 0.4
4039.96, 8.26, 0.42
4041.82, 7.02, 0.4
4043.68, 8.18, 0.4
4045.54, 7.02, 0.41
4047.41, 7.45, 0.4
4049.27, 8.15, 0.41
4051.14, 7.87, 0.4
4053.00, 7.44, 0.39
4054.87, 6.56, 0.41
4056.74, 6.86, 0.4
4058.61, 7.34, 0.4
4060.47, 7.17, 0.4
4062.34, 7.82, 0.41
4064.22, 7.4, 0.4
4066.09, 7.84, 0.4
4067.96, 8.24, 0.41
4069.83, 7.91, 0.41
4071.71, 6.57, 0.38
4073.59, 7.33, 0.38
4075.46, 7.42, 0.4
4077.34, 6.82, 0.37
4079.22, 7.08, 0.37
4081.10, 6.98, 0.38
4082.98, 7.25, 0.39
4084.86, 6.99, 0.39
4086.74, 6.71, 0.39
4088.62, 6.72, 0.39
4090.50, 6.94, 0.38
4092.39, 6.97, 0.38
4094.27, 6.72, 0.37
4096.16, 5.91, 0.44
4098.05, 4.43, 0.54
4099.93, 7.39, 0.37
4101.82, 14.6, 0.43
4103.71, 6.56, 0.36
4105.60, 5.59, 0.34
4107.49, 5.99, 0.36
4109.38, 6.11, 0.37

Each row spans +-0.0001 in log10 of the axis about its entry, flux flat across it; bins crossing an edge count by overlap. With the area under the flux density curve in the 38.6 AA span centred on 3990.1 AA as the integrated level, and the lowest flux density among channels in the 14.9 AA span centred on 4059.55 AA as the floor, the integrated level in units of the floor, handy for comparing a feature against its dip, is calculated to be 42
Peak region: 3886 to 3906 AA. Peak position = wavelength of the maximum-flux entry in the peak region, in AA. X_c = 3888.45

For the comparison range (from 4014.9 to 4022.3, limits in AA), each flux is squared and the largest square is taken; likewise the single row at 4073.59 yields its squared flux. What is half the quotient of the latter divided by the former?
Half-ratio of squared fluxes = 0.385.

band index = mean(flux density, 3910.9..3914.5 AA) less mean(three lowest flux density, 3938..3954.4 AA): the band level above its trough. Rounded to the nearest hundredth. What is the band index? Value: 0.75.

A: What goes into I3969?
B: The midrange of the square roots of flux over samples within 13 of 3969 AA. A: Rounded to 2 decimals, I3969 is 2.78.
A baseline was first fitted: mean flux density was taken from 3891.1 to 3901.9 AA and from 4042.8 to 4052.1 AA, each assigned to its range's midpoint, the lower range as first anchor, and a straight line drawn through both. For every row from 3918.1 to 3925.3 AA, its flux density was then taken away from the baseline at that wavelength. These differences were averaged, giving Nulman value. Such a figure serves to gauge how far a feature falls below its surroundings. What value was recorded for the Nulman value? -0.4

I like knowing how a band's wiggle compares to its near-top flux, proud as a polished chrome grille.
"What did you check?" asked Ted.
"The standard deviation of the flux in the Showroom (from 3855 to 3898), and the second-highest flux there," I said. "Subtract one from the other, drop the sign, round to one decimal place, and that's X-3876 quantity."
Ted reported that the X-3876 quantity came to 8.6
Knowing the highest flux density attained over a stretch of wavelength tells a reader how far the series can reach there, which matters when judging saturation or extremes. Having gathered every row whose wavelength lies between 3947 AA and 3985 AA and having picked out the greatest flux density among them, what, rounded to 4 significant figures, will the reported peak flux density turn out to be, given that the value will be 11.00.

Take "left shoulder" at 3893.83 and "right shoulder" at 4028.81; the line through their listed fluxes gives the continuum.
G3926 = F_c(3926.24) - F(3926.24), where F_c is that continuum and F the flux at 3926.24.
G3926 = -1.1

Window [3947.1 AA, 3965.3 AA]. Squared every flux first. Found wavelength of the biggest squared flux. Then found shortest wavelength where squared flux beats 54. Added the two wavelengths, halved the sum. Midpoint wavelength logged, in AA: 3951.6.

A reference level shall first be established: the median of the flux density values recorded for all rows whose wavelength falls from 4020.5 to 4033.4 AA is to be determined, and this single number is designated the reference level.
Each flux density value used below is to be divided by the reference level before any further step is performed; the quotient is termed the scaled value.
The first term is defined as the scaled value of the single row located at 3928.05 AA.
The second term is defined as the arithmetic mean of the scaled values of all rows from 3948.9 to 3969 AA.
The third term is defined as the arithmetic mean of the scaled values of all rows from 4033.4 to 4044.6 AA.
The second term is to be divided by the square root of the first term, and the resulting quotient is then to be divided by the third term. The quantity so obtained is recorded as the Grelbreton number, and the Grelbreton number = 0.84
